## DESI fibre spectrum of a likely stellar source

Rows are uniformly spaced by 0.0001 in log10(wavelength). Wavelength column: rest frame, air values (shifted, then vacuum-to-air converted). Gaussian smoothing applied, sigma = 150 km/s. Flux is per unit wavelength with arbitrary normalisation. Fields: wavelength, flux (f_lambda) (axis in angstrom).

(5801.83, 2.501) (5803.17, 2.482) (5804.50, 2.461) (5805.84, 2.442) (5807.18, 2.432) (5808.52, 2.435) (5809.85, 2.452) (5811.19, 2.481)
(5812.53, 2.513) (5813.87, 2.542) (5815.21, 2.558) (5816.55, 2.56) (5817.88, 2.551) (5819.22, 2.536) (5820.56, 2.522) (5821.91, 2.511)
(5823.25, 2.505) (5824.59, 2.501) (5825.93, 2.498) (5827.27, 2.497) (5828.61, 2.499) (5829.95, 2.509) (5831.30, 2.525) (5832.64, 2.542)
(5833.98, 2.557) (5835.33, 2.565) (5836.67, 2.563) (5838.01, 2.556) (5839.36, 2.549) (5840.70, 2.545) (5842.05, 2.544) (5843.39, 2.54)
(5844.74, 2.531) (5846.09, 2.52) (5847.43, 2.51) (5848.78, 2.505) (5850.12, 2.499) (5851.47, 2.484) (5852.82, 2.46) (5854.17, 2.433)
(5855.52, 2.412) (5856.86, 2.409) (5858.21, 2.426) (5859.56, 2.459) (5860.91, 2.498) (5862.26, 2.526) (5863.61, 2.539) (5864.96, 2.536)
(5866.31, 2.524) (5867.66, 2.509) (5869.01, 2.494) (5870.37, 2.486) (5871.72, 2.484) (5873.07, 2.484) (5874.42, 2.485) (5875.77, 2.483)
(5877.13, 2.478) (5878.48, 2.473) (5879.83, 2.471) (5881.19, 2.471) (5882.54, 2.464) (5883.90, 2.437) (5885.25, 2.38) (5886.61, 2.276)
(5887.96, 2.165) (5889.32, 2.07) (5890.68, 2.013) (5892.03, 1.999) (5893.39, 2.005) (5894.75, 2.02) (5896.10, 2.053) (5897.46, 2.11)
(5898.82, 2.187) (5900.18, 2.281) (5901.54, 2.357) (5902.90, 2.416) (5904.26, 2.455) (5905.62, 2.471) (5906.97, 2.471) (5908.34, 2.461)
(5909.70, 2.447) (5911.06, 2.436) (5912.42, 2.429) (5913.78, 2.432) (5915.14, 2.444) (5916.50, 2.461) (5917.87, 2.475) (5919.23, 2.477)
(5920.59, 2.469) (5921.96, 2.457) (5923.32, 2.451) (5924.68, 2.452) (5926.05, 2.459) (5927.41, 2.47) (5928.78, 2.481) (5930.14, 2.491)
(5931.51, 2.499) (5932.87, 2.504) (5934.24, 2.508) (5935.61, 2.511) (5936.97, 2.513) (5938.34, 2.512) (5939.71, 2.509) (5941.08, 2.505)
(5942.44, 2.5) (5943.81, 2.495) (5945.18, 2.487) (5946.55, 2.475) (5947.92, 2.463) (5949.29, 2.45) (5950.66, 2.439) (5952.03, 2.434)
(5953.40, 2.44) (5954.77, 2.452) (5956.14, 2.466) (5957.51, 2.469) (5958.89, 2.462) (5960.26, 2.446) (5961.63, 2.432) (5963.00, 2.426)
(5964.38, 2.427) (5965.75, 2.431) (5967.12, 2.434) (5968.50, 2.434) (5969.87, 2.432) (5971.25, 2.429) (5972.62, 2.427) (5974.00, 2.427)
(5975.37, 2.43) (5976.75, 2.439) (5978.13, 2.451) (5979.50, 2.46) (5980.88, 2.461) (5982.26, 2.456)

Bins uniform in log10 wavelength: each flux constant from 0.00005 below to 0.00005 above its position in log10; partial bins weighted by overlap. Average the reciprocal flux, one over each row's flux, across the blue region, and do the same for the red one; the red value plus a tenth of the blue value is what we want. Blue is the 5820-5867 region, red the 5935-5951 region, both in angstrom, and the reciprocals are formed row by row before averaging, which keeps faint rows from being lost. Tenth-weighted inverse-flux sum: 0.442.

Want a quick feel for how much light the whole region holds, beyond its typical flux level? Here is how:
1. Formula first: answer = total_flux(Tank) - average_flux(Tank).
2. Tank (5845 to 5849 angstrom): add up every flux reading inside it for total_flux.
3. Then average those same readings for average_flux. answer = 5.02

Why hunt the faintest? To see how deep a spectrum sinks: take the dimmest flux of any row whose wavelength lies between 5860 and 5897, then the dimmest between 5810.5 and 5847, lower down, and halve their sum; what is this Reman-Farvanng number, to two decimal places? 2.24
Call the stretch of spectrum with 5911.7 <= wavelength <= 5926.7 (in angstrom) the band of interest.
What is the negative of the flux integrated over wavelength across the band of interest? -36.8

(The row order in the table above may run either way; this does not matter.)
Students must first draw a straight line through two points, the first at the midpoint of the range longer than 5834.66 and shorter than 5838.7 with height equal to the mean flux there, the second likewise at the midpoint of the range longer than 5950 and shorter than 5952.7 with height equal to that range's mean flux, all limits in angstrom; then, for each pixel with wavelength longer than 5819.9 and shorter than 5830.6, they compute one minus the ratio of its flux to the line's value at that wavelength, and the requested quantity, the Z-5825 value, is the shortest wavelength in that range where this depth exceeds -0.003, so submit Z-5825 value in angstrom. 5820.56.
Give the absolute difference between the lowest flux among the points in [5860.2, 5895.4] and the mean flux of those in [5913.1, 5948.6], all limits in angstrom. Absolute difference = 0.482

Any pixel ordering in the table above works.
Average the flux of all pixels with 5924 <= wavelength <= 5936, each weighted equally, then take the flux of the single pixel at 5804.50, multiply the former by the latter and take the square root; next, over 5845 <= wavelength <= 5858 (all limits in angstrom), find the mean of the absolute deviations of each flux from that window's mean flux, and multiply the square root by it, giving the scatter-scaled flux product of 0.09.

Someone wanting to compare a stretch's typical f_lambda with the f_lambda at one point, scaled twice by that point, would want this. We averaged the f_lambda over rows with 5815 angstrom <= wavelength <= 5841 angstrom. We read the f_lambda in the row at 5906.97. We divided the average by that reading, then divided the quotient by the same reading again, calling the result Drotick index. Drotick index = 0.415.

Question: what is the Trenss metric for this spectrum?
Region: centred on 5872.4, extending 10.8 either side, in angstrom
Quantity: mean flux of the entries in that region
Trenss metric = 2.49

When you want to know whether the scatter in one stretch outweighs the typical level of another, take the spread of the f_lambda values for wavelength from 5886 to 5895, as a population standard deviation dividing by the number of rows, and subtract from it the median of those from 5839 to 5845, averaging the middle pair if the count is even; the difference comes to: -2.45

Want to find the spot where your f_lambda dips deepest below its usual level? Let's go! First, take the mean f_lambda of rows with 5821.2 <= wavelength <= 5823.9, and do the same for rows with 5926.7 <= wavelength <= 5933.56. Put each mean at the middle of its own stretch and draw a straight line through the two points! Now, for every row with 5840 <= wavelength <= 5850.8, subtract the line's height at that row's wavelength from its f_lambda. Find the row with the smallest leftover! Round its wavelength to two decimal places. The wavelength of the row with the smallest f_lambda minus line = 5850.12 angstrom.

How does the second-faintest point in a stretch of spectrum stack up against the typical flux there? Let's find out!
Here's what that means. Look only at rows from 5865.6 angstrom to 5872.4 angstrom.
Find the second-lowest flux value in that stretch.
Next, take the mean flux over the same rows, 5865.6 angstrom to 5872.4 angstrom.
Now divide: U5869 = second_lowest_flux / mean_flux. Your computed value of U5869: 0.995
